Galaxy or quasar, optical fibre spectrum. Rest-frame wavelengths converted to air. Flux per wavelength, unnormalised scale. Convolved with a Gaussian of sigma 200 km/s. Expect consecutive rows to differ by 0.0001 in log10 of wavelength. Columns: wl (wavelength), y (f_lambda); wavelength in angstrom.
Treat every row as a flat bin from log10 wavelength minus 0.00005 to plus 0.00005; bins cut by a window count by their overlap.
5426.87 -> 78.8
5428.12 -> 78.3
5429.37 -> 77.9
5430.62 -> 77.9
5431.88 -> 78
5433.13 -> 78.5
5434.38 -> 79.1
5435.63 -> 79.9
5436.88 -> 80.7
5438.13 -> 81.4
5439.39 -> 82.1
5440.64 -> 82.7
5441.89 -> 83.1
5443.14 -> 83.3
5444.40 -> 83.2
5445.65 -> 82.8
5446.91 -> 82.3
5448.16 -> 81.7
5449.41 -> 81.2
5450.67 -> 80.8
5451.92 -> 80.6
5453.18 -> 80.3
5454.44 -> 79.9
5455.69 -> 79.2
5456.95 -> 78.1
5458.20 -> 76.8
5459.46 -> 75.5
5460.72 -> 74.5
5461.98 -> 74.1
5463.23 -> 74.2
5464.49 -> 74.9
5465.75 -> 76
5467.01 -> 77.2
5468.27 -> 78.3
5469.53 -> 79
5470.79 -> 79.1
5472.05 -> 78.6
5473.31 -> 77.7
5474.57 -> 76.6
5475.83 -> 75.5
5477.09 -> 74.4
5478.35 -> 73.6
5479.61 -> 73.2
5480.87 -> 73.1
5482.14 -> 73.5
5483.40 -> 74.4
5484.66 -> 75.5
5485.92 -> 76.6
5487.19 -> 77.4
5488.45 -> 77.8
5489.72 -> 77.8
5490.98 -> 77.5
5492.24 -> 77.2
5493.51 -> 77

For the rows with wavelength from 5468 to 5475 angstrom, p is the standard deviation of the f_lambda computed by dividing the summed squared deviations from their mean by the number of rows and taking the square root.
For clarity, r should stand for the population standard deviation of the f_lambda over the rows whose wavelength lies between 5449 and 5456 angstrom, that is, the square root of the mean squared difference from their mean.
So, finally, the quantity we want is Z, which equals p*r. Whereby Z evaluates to 0.6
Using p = 0.86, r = 0.6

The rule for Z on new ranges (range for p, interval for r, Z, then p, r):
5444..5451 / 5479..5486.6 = 1.1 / 0.85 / 1.3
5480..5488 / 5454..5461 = 3.0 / 1.57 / 1.9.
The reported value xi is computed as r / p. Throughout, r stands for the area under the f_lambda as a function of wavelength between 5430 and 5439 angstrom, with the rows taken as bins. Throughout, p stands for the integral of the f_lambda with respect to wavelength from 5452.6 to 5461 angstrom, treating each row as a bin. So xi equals 1.09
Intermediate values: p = 654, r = 714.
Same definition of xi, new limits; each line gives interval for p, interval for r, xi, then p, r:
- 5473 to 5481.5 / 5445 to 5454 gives 1.15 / 636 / 732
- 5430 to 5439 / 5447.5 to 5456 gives 0.96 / 714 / 685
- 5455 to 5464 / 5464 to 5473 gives 1.02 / 685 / 698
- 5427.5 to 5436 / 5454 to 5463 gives 1.04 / 667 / 691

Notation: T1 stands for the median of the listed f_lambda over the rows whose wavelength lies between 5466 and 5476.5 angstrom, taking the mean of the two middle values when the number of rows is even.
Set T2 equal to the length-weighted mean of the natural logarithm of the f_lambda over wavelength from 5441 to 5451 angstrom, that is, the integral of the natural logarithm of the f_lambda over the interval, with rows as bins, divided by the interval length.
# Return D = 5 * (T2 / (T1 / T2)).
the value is 1.25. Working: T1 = 78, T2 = 4.41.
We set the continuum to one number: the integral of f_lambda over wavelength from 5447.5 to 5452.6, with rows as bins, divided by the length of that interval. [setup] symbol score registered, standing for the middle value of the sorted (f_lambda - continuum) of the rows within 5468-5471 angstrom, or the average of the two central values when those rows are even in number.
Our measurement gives -2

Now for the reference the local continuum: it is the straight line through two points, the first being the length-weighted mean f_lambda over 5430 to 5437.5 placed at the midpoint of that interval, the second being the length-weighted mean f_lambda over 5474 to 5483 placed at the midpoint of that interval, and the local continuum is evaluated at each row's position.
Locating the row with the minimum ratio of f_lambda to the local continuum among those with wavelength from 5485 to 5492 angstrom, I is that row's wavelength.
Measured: 5485.92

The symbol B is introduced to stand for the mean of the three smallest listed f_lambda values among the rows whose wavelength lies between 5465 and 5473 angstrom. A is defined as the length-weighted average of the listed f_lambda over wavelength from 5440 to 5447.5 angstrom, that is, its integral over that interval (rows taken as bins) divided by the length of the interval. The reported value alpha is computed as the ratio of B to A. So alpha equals 0.93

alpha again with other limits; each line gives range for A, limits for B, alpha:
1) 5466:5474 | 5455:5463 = 0.96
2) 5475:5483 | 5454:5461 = 1.02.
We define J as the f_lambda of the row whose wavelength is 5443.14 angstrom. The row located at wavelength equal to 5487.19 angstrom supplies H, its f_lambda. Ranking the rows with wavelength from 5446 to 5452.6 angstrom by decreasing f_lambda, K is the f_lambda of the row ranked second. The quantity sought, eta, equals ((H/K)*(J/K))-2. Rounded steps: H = 77.4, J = 83.3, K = 81.7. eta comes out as -1.03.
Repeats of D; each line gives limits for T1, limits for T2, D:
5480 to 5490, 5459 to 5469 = 1.23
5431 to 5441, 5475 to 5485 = 1.16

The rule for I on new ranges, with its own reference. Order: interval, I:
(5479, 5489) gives 5479.61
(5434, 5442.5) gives 5434.38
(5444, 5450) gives 5449.41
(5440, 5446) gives 5440.64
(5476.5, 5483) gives 5479.61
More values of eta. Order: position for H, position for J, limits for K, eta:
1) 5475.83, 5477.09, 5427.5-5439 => -1.14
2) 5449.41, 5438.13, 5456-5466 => -0.88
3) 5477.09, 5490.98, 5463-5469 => -1.03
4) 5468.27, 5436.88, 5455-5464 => -0.96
